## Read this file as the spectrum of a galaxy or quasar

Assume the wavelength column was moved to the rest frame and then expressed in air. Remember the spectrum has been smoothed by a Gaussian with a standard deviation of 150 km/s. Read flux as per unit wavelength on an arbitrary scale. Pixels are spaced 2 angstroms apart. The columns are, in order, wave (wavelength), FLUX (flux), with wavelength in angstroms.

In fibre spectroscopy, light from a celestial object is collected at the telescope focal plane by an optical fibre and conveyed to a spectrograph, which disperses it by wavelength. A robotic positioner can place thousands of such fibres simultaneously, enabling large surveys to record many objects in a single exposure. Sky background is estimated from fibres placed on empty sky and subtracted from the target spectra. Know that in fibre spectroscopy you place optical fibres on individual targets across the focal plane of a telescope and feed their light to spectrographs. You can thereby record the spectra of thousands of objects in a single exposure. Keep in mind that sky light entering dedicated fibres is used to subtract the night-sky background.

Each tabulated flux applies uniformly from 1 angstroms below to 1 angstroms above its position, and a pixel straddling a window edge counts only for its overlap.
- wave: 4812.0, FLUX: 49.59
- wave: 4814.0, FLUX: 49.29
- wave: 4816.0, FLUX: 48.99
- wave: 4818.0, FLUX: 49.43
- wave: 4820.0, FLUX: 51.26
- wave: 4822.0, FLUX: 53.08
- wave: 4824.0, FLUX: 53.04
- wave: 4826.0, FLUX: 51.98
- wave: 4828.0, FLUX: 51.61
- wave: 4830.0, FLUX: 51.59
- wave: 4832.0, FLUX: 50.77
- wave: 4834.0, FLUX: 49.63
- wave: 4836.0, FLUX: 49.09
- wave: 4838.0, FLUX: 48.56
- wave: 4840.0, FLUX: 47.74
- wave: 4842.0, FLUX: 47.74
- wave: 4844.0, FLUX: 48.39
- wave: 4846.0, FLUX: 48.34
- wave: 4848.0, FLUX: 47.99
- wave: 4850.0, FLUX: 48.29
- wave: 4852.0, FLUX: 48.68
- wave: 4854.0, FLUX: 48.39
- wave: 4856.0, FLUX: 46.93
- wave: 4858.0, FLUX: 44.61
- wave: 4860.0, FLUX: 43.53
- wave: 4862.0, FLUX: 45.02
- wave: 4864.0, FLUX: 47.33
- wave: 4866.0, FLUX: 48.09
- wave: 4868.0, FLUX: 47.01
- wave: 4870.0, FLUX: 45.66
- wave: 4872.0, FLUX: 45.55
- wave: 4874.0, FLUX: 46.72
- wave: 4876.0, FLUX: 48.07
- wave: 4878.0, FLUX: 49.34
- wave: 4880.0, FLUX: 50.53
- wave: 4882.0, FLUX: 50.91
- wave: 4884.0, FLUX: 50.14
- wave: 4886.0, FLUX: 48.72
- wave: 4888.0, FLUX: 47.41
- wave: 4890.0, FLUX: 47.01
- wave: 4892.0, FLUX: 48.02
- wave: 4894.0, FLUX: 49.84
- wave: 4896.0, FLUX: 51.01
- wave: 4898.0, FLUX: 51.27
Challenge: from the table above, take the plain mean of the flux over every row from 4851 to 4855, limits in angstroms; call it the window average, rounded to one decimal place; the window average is 48.5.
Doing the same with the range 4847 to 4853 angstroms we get 48.3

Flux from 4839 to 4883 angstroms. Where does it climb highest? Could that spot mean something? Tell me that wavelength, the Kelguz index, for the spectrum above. 4882.0 angstroms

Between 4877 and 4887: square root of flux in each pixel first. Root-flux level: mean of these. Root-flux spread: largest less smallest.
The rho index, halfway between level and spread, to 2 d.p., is 3.61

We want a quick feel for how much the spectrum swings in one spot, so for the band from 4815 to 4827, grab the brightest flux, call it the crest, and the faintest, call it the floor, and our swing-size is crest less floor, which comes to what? 4.1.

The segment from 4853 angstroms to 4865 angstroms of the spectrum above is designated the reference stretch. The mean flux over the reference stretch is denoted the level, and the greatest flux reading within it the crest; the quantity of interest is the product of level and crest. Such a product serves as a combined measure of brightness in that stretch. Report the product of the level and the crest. 2224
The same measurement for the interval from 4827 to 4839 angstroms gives 2591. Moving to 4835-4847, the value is 2372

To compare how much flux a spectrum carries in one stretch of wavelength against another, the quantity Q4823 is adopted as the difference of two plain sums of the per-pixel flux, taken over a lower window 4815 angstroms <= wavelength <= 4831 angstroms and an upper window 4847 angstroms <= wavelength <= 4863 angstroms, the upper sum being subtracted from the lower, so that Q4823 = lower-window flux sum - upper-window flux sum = 38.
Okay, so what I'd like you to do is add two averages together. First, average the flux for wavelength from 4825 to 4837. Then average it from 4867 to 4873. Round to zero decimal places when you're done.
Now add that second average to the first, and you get 97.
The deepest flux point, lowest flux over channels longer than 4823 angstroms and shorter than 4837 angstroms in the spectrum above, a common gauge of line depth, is 49.09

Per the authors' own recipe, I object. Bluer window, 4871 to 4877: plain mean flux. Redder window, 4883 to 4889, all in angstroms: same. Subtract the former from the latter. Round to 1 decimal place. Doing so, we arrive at 2.0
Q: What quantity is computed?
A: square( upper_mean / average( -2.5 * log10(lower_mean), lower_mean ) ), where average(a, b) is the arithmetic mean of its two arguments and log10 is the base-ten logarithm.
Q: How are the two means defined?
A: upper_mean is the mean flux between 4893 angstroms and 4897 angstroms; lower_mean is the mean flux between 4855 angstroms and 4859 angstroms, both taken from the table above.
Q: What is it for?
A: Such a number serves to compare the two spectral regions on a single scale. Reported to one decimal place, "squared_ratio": 5.9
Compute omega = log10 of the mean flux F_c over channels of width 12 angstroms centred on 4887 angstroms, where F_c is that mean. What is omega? 1.69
